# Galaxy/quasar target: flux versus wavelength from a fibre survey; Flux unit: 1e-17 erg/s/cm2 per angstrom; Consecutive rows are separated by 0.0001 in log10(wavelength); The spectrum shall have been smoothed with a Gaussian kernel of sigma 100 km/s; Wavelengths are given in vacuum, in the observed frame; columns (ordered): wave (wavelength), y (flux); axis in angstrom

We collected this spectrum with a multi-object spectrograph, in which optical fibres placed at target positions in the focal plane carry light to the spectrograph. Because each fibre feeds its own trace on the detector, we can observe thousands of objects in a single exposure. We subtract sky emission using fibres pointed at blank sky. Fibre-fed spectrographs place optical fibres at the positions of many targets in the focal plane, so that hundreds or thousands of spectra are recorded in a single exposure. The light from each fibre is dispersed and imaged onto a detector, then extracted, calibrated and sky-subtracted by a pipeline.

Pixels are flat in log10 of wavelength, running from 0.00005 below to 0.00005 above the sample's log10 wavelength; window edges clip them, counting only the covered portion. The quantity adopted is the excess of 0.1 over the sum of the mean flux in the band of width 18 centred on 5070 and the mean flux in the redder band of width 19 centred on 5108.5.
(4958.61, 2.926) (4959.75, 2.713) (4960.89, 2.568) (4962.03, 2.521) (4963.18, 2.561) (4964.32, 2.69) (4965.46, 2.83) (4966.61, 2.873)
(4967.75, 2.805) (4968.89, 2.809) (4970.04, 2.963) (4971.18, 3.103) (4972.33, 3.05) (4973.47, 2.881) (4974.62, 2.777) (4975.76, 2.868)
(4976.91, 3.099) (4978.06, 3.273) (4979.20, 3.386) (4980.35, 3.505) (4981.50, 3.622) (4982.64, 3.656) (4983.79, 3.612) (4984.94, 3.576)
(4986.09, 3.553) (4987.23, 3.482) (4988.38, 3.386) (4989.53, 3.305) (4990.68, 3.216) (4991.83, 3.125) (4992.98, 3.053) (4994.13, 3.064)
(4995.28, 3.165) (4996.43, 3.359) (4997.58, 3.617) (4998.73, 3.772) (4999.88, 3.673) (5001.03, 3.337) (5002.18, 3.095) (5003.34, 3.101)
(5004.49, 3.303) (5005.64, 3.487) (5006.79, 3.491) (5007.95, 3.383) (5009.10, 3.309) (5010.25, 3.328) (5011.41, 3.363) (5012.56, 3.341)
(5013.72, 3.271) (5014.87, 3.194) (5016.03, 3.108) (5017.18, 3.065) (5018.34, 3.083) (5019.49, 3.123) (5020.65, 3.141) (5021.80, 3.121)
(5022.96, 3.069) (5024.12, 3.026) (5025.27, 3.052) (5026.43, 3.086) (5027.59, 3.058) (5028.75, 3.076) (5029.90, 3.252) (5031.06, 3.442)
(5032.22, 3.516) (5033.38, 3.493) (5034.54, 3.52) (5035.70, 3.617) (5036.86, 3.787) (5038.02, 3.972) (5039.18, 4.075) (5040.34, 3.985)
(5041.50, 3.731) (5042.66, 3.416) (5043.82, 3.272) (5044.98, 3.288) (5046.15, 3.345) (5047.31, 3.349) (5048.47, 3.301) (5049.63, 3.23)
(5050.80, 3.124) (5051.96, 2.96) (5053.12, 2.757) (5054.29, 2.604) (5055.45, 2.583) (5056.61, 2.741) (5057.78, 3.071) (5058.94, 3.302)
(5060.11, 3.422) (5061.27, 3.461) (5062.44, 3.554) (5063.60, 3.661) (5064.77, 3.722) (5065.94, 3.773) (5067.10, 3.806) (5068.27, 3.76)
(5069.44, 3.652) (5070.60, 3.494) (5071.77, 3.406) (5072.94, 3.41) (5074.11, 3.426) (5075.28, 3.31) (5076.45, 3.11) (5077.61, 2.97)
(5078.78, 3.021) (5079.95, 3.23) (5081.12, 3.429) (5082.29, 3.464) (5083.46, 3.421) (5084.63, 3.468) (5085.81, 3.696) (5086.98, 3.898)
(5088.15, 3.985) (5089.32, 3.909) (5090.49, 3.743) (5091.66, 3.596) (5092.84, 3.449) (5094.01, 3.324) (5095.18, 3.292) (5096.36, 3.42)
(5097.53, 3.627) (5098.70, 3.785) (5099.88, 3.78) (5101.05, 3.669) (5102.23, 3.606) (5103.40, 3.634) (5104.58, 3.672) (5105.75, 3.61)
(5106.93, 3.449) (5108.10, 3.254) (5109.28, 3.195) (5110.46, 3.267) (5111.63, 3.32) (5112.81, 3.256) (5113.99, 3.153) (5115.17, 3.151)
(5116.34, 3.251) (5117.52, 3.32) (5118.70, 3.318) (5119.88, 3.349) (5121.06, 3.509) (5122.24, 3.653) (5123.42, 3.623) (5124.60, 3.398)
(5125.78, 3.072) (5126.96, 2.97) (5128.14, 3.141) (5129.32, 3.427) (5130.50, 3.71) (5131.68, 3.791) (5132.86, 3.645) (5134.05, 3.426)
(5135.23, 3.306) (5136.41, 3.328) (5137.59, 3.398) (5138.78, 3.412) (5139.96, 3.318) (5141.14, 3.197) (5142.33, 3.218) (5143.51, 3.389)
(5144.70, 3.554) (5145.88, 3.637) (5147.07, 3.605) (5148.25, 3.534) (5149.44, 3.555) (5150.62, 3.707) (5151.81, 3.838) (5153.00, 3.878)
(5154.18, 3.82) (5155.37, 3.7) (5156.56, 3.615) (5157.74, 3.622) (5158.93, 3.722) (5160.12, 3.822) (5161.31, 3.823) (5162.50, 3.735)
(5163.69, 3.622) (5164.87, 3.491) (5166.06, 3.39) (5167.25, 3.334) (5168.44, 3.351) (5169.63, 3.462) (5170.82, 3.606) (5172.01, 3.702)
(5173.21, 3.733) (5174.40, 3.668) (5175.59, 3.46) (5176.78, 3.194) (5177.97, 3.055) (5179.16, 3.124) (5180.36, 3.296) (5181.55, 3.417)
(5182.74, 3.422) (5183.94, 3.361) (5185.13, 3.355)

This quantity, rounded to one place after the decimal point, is -6.8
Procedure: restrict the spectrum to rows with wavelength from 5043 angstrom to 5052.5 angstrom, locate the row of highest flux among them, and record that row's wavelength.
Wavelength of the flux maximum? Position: 5047.31 angstrom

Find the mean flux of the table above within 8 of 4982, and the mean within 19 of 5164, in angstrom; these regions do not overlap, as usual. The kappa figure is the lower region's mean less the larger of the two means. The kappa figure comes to -0.20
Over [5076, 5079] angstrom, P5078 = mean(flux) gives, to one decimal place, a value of 3.0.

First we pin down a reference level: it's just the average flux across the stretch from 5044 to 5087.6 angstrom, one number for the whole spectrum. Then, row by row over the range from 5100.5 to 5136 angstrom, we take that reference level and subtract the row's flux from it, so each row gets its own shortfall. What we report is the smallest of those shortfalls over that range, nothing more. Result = -0.46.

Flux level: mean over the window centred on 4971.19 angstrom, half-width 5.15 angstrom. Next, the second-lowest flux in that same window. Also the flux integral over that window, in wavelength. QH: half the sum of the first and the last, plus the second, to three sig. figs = 19.2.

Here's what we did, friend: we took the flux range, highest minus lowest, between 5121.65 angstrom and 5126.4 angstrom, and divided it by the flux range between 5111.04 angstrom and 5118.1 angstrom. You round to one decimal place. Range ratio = 3.4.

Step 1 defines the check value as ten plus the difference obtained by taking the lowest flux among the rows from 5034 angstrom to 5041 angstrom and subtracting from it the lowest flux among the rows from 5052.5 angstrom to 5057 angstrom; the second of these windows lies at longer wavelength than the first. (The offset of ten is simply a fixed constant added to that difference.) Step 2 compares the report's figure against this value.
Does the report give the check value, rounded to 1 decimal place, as 10.9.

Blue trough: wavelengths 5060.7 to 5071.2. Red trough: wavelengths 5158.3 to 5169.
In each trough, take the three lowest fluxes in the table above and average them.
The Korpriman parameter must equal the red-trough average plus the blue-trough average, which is 6.86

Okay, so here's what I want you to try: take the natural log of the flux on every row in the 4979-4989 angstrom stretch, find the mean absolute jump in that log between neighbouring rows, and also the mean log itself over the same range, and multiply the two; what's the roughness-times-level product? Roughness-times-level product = 0.024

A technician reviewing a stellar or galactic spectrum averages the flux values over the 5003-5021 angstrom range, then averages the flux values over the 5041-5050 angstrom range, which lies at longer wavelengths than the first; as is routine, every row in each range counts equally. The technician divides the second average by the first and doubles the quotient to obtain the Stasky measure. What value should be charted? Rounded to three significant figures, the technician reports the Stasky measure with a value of 2.07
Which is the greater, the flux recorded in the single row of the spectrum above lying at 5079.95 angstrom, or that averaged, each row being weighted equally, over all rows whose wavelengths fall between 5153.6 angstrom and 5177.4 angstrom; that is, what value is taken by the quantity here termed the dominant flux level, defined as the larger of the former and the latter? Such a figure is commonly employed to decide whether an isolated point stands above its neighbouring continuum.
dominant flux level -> 3.59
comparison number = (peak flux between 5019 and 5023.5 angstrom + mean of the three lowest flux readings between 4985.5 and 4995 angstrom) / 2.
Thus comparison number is 3.111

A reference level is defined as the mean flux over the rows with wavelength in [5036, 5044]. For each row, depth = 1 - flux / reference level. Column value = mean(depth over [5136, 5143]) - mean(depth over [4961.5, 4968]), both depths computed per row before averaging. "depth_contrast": -0.160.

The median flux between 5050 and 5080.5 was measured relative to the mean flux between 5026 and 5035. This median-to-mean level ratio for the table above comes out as 1.02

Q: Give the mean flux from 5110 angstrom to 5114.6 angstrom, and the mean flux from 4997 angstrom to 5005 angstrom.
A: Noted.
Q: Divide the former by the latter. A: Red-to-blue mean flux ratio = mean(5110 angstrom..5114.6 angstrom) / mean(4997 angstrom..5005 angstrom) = 0.95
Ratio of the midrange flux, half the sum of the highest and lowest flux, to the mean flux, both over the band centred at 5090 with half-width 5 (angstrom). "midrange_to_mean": 0.99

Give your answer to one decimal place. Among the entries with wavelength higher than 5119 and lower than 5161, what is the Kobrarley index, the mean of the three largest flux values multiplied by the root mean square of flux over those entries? 13.5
